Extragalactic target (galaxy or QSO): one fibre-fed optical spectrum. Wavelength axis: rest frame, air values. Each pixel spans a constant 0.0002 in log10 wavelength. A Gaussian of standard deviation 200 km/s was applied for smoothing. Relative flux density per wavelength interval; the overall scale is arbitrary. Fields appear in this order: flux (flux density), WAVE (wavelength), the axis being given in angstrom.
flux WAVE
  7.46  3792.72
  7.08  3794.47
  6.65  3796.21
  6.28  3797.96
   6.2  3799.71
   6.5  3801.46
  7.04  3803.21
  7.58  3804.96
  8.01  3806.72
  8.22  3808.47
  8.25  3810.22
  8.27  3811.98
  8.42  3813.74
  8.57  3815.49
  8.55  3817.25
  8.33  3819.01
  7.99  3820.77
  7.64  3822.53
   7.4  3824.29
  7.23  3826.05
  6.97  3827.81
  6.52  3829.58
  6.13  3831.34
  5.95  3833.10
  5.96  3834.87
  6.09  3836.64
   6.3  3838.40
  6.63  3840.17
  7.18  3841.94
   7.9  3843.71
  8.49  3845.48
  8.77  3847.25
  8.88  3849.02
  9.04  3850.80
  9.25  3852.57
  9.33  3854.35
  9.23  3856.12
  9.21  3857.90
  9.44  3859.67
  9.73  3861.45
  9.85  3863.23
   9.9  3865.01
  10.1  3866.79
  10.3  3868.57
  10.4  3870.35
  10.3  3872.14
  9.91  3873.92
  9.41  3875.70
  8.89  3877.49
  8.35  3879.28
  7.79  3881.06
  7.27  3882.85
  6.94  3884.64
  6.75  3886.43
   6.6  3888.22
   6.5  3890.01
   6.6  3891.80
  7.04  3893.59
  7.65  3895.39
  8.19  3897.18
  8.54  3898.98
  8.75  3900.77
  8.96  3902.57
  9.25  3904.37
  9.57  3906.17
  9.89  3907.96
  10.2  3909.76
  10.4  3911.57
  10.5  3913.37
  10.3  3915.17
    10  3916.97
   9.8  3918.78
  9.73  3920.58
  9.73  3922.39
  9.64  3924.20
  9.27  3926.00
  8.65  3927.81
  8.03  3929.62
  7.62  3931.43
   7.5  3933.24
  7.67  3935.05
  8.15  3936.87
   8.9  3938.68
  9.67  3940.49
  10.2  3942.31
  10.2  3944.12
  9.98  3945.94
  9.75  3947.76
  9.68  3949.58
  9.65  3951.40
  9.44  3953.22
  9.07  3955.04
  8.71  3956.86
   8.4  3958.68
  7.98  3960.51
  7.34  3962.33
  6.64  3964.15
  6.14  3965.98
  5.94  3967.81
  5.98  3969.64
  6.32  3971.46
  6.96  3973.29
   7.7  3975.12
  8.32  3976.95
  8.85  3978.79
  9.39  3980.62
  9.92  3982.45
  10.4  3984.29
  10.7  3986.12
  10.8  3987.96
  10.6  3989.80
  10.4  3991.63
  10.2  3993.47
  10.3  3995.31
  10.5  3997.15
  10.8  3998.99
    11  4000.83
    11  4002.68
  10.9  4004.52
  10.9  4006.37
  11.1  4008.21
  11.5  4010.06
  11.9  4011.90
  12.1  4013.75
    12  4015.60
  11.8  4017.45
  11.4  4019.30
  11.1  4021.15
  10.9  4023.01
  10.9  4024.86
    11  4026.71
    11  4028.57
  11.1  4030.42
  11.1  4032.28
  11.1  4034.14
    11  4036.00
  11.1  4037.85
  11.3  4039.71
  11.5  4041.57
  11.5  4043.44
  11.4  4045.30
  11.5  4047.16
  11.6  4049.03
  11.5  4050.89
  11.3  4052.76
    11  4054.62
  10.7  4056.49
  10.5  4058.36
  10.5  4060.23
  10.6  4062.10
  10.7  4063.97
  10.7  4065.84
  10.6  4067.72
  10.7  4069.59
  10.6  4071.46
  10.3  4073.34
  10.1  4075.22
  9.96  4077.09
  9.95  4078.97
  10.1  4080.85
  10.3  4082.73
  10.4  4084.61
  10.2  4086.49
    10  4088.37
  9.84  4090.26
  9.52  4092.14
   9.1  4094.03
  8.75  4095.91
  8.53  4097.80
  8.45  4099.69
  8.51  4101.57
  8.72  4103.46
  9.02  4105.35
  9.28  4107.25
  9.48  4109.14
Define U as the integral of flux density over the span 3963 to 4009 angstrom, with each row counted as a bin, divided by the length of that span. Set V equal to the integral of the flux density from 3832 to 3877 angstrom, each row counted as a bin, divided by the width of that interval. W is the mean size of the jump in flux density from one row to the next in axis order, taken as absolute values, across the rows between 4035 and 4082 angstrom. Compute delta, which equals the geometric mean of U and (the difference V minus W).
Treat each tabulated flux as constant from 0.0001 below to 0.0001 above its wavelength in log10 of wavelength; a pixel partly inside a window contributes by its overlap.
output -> 8.90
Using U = 9.26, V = 8.7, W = 0.13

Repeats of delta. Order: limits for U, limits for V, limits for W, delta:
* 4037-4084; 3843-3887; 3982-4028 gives 9.77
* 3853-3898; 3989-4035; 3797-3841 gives 9.67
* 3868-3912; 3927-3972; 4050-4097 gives 8.34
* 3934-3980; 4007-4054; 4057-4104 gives 9.64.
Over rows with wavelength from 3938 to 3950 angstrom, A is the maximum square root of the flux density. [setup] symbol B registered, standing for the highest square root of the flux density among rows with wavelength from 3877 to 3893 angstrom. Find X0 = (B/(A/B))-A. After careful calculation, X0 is -0.41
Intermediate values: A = 3.19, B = 3.0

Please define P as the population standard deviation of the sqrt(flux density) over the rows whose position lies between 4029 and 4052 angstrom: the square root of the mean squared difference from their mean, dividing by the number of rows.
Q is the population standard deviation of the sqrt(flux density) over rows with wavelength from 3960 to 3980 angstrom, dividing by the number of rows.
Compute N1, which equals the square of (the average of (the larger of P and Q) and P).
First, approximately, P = 0.031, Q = 0.18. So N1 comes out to 0.011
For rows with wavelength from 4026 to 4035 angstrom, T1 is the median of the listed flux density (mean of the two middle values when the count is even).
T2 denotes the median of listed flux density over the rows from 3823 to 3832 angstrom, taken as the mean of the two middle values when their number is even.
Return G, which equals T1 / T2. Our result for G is 1.6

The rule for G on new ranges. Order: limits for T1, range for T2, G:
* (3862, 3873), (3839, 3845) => 1.4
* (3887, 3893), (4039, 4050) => 0.6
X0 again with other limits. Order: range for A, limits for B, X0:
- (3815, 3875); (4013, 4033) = 0.53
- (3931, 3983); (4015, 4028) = 0.56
